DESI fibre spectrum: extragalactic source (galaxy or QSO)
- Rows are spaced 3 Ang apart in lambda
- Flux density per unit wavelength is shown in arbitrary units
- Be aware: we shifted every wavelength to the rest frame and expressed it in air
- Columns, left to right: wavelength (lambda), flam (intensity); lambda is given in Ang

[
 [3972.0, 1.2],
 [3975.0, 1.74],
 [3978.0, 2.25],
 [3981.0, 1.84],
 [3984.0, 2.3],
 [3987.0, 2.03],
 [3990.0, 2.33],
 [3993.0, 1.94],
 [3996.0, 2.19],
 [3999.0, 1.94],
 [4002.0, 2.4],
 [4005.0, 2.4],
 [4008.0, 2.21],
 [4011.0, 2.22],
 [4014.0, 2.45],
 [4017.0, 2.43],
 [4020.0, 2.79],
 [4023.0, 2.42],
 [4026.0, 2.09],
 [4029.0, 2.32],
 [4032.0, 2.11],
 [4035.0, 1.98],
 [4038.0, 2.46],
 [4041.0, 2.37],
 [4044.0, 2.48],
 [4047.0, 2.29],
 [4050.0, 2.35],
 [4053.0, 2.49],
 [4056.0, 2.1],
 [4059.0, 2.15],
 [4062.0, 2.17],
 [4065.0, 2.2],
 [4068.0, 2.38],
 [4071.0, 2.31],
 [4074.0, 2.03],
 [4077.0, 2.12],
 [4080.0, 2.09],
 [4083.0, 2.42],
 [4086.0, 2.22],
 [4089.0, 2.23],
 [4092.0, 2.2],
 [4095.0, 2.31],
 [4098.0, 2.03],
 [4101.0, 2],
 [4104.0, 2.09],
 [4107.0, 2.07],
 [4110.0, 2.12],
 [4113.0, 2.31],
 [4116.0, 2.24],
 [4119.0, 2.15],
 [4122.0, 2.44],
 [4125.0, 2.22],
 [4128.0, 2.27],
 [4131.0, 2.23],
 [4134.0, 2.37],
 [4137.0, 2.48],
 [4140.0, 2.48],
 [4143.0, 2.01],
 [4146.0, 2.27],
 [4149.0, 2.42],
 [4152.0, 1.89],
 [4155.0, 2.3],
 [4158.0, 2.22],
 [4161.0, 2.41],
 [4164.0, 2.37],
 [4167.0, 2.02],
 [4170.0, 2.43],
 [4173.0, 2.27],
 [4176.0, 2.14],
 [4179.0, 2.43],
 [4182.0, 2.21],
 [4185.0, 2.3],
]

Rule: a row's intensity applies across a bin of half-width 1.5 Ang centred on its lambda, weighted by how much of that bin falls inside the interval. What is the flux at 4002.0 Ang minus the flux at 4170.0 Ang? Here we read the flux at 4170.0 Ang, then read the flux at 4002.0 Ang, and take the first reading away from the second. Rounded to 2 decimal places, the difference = -0.03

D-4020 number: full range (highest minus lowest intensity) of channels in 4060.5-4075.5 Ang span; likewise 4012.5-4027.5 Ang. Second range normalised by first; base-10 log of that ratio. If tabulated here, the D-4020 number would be 0.3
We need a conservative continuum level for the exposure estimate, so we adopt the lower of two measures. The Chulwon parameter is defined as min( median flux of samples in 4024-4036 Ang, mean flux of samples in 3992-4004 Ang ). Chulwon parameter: 2.10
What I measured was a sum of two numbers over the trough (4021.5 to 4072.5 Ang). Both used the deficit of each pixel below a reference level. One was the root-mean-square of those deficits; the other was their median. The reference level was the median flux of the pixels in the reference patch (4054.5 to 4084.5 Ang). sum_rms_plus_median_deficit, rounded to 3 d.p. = 0.039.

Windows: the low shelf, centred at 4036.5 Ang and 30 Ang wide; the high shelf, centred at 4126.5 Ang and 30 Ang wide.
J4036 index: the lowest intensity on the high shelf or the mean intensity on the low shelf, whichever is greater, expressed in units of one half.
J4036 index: 4.57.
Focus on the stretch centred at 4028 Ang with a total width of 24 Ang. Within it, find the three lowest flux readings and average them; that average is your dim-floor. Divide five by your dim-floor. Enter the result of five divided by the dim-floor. 2.43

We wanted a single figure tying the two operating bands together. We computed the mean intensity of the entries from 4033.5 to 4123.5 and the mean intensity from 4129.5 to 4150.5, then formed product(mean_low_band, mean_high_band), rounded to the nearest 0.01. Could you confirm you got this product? 5.17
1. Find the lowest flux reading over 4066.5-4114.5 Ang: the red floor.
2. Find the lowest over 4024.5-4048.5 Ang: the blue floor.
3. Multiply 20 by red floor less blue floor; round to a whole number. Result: 0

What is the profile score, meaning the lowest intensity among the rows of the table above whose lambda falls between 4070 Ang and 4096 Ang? 2.03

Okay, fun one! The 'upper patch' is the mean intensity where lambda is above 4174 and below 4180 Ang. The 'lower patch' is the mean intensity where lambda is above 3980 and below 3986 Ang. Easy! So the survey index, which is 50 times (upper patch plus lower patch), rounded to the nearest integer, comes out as 218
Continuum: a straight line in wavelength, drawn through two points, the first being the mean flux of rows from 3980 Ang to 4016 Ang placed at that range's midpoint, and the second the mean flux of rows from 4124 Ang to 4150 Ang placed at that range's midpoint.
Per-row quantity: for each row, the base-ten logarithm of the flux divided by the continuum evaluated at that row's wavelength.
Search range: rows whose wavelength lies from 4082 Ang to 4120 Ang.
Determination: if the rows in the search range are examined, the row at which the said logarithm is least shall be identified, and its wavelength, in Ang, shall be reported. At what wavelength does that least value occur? 4101.0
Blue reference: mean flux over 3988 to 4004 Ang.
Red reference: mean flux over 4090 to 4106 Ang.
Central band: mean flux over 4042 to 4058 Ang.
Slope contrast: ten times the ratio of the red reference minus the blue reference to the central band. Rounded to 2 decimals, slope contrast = -0.15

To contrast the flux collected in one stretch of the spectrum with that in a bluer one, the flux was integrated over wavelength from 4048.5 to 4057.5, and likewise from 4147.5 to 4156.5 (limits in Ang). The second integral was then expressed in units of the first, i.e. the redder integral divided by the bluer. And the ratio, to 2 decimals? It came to 0.95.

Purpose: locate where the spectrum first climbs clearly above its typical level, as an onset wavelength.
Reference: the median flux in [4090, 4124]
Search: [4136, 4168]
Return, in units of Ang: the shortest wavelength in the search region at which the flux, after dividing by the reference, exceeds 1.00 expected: 4137.0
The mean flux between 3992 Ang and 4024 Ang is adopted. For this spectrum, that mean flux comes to 2.31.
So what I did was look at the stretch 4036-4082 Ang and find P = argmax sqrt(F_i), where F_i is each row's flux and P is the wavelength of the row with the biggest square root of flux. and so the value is 4053.0 Ang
